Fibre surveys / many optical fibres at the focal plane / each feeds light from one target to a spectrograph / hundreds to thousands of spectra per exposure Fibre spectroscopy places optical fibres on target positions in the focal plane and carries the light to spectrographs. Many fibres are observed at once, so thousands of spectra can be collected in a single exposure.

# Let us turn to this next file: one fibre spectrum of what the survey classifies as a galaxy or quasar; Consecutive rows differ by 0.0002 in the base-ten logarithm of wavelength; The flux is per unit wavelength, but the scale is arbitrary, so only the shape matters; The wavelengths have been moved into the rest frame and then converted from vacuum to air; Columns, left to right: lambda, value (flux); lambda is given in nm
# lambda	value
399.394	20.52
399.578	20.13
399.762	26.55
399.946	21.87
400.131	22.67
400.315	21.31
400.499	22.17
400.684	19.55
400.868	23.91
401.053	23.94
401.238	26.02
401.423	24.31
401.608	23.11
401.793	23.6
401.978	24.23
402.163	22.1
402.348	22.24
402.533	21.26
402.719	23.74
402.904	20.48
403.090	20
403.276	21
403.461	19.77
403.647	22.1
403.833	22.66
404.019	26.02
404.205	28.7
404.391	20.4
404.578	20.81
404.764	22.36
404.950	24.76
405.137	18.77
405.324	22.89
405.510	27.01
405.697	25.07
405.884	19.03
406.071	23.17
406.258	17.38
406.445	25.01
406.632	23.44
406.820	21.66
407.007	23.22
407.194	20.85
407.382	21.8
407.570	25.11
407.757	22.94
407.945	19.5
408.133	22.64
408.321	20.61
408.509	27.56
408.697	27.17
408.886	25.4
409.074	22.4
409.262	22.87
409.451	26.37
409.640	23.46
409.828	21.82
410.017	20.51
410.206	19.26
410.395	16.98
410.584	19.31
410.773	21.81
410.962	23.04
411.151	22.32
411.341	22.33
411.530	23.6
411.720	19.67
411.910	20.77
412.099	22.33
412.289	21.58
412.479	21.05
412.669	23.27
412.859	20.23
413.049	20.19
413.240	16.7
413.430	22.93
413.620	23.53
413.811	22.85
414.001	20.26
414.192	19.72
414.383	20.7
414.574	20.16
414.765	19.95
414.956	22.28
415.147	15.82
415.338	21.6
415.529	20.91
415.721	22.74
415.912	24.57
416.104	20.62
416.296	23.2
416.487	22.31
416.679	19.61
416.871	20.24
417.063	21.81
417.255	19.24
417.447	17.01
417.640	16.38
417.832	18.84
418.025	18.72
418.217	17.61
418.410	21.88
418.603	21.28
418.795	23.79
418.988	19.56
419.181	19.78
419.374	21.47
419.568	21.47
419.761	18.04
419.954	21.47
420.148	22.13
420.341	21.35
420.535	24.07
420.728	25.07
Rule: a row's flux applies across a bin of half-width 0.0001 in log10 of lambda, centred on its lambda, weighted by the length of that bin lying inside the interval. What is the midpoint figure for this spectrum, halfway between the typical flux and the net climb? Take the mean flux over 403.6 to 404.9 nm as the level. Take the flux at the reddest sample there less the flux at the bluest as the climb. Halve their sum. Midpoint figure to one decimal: 11.8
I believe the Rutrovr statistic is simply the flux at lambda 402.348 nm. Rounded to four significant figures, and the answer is 22.24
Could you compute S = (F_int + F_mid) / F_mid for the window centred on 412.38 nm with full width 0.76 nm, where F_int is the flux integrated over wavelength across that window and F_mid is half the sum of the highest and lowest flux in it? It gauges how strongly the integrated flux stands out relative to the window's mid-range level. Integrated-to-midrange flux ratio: 1.76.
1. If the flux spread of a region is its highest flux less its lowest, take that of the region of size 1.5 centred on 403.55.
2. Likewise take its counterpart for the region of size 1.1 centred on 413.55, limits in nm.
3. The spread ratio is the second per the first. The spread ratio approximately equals 0.76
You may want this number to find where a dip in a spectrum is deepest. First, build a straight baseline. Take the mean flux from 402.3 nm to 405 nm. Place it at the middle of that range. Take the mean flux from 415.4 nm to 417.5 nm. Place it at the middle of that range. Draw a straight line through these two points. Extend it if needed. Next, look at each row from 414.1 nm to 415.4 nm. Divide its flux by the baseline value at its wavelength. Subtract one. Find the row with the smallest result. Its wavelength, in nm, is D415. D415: 415.147 nm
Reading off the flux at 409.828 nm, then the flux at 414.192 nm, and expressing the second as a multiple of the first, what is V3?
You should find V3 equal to 0.90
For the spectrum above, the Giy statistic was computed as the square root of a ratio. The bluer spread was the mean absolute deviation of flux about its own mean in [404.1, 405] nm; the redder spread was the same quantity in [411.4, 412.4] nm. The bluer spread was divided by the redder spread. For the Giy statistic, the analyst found 1.55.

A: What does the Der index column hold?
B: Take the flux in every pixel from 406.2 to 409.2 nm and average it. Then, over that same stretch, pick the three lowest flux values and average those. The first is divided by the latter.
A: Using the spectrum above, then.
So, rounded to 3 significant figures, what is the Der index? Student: 1.20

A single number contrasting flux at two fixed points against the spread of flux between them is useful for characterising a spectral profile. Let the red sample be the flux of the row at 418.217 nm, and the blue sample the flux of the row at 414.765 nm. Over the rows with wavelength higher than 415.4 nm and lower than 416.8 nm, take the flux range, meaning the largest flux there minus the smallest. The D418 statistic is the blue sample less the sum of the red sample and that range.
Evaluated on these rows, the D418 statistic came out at -3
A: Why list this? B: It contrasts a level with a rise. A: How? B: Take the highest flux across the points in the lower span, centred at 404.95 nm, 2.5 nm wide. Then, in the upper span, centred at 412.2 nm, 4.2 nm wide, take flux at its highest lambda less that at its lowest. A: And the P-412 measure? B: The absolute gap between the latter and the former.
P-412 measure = 28.2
